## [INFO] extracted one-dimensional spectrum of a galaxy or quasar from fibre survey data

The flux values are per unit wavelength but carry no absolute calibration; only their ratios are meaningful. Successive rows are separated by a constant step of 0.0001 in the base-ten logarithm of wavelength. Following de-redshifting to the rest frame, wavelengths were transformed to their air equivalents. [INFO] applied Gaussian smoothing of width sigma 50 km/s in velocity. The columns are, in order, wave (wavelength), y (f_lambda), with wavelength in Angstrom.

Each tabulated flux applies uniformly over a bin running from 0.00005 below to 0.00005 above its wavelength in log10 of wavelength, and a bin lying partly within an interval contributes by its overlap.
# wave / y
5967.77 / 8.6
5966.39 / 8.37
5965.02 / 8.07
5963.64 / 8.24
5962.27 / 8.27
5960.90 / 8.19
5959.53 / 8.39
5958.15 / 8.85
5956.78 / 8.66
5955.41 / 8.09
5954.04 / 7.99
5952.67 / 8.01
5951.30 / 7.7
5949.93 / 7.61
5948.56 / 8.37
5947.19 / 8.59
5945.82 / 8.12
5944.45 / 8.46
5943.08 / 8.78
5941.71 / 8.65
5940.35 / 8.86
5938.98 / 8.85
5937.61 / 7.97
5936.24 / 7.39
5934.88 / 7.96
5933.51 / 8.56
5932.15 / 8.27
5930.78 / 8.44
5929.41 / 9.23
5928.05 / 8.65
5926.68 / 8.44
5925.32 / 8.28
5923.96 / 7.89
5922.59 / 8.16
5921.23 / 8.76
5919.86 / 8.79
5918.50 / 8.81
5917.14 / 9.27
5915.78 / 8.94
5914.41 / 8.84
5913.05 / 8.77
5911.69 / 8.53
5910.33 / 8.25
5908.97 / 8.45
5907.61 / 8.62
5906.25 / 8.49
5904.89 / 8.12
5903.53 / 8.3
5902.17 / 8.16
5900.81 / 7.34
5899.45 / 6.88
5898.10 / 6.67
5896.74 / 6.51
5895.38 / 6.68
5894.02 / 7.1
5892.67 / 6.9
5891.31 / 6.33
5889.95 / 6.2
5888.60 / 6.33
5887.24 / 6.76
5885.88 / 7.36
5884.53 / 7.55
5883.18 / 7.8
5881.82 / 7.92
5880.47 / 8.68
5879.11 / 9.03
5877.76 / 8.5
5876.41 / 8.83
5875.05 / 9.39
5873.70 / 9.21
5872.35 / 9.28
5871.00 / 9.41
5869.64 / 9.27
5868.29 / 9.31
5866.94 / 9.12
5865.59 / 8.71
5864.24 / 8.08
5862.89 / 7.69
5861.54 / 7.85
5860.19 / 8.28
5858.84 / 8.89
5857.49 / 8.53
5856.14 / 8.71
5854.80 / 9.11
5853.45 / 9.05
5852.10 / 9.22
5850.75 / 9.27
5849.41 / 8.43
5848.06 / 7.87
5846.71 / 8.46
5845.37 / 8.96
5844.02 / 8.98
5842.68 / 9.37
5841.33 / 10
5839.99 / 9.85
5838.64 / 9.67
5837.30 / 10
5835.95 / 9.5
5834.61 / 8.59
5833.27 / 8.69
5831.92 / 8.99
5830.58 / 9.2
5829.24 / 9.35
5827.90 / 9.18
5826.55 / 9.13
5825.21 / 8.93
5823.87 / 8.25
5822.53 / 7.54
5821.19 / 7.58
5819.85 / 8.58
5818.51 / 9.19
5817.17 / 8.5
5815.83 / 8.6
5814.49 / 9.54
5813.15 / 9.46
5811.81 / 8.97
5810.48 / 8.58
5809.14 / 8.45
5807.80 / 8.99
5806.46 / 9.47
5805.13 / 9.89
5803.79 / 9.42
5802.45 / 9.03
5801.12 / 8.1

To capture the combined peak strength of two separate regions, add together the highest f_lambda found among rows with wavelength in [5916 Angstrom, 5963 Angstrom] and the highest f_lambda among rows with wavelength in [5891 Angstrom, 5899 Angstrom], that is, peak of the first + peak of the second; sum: 16.4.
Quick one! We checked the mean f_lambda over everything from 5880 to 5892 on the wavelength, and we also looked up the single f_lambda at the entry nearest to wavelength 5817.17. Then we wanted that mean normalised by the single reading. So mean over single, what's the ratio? 0.85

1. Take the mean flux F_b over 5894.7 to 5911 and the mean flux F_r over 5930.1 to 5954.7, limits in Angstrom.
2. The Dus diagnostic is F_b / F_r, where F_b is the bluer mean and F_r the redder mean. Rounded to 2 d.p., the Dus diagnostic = 0.93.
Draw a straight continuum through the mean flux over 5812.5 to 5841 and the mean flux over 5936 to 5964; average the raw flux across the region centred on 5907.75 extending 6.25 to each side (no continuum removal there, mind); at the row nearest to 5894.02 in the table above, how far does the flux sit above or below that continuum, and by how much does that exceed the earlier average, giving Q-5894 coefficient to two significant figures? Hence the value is -9.9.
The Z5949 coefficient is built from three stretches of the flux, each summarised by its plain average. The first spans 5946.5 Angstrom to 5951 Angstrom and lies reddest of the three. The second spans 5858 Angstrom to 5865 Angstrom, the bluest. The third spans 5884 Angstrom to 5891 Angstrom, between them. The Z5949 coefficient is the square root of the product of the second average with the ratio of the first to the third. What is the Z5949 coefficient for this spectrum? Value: 3.13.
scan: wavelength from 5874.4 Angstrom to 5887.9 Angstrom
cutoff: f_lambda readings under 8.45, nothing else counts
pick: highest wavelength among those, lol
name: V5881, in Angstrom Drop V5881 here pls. 5887.24 Angstrom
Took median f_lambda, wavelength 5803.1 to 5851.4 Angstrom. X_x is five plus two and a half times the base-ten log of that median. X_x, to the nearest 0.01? 7.38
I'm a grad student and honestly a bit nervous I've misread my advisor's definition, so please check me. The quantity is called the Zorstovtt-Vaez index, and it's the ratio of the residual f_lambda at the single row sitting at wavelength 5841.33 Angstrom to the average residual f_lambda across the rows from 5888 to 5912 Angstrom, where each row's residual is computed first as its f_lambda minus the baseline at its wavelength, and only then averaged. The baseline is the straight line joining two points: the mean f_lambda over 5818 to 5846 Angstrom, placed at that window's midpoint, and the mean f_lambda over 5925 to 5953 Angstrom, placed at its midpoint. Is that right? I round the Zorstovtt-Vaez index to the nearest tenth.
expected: -0.9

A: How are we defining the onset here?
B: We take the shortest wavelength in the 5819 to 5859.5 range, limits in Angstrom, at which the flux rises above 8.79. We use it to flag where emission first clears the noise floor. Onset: 5825.21 Angstrom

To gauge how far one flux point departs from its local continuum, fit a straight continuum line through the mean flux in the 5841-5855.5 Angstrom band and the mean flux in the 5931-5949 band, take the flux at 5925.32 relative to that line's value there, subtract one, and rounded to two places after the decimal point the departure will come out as -0.02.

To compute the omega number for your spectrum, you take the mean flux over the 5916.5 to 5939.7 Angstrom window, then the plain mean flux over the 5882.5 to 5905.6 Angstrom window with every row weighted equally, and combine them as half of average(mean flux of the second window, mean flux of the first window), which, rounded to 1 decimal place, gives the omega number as 3.9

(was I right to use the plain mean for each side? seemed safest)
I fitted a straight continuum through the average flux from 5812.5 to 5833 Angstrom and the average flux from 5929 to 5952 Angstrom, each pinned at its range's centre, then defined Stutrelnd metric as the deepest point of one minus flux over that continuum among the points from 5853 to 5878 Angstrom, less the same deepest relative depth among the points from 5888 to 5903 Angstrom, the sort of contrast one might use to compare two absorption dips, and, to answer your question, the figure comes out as -0.16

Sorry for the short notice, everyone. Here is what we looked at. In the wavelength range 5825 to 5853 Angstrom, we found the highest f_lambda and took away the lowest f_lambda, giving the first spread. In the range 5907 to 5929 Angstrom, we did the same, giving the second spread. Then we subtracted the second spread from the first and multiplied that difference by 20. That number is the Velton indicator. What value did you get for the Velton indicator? 15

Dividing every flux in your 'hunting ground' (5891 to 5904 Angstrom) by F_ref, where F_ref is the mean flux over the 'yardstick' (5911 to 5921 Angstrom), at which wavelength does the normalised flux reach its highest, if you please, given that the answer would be 5903.53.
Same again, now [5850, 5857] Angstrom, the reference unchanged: 5850.75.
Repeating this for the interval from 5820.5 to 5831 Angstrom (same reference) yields 5829.24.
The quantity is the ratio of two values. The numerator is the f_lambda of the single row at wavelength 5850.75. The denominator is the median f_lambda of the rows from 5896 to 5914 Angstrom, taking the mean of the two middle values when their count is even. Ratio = 1.12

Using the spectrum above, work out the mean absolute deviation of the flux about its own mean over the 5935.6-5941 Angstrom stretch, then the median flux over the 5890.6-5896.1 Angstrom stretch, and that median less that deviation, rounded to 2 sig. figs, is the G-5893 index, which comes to 6.2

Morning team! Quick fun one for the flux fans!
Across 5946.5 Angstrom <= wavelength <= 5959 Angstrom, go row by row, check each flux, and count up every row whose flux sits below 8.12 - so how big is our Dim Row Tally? 5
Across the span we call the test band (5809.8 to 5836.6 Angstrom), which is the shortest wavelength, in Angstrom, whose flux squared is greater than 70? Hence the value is 5810.48 Angstrom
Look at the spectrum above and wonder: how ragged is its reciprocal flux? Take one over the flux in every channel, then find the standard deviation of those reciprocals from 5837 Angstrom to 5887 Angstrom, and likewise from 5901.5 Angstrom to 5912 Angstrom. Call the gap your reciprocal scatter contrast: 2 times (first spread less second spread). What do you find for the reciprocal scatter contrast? 0.013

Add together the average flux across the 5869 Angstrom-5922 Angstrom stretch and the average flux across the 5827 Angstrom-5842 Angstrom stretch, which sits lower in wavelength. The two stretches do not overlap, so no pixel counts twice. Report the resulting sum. 17.4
